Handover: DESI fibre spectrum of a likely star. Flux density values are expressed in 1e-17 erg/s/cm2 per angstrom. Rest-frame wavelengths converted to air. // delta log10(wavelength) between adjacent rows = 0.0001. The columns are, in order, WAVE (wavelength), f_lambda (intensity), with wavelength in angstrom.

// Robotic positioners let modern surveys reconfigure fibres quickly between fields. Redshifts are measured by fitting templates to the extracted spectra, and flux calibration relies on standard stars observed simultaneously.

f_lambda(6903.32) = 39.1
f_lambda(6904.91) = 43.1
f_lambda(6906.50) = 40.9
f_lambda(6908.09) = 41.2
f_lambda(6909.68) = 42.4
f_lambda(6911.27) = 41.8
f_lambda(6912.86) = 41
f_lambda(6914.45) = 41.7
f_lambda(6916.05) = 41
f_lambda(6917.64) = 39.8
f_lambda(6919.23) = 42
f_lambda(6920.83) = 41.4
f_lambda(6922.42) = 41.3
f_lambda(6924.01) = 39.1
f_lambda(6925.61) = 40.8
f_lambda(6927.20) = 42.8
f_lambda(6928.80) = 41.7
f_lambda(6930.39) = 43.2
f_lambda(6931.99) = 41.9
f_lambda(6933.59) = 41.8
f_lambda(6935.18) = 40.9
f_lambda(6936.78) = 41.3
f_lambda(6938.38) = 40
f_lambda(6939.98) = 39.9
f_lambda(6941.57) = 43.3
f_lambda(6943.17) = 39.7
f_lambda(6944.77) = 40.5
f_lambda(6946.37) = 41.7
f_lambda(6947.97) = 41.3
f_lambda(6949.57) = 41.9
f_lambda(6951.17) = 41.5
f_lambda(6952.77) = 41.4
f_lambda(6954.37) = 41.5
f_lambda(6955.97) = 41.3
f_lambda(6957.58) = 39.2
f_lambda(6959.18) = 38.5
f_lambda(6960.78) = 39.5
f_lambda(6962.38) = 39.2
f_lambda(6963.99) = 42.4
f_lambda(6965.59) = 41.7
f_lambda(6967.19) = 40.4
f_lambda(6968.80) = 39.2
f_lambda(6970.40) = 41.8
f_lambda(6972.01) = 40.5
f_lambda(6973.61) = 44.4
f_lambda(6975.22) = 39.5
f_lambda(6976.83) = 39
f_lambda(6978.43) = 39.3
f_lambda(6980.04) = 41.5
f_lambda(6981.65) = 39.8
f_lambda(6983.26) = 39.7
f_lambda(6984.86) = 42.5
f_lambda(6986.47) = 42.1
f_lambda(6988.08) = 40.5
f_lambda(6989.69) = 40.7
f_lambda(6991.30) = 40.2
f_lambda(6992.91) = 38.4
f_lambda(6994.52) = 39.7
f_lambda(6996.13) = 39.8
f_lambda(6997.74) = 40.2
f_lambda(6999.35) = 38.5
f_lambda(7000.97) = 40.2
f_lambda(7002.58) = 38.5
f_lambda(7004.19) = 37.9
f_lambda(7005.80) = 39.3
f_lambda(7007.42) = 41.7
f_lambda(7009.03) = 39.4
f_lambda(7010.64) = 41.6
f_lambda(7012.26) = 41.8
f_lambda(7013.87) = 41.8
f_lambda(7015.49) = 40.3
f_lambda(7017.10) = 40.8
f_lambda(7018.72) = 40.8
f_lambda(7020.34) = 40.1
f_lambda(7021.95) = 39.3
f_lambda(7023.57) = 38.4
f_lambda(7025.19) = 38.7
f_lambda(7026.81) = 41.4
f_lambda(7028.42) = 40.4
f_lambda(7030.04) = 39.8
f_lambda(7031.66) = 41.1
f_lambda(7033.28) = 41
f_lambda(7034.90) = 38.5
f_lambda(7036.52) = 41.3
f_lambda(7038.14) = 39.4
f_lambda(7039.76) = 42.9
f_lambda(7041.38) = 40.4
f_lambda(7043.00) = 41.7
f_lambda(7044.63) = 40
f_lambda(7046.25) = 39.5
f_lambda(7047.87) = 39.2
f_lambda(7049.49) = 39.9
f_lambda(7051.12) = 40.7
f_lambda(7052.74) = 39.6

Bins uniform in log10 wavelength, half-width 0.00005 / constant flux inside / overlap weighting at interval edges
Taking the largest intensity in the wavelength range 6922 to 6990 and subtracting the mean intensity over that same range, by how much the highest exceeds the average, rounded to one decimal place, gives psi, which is 3.5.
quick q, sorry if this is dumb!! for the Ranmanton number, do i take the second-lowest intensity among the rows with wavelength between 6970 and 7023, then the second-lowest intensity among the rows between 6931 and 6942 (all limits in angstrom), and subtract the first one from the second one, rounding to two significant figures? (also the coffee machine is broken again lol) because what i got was 1.6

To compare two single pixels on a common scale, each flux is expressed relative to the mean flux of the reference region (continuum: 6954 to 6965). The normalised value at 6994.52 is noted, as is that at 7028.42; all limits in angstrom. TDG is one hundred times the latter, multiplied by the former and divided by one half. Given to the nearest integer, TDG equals 198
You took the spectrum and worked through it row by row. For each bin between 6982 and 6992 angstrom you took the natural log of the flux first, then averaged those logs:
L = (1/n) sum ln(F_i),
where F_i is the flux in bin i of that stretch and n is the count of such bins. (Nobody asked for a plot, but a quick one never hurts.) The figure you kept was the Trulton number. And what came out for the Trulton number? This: 3.71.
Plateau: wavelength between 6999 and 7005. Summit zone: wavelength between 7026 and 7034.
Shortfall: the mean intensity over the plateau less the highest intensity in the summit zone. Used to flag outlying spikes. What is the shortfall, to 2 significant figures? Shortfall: -2.6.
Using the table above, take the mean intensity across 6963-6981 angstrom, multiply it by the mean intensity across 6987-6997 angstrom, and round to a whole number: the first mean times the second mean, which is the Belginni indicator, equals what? 1631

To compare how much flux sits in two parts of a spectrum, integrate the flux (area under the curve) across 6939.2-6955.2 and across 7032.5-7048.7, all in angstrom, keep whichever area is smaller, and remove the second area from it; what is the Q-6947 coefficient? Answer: 0.0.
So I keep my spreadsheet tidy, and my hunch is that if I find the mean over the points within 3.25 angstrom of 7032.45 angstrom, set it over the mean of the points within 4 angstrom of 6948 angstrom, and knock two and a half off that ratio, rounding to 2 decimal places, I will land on -1.53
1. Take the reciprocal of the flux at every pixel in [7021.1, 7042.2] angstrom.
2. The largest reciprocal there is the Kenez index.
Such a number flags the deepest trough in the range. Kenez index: 0.0260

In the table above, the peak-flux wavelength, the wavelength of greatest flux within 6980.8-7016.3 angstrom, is 6984.86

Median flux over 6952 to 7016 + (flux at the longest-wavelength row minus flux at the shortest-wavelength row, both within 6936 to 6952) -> 40.4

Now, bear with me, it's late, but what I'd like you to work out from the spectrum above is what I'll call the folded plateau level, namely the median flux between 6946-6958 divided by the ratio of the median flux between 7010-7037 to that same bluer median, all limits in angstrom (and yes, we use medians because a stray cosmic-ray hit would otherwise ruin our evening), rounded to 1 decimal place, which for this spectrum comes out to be 42.1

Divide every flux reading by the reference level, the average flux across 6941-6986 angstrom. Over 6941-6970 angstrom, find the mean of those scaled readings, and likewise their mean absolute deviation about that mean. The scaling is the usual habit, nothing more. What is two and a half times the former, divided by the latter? 91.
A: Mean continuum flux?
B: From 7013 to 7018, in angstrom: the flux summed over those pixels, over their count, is 41.0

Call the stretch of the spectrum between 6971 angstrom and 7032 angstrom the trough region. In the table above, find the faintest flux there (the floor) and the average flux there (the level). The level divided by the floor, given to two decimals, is 1.06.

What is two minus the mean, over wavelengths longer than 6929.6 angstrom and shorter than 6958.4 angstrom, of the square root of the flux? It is -4.42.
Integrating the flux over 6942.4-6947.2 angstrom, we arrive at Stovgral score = 195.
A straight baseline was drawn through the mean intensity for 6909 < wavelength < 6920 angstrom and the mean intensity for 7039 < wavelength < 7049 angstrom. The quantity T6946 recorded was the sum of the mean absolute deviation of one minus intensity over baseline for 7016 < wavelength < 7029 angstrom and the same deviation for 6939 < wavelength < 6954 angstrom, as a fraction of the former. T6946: 1.92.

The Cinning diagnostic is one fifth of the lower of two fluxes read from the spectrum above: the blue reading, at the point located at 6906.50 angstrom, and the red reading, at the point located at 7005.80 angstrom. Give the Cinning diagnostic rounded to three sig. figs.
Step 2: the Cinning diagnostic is 7.86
